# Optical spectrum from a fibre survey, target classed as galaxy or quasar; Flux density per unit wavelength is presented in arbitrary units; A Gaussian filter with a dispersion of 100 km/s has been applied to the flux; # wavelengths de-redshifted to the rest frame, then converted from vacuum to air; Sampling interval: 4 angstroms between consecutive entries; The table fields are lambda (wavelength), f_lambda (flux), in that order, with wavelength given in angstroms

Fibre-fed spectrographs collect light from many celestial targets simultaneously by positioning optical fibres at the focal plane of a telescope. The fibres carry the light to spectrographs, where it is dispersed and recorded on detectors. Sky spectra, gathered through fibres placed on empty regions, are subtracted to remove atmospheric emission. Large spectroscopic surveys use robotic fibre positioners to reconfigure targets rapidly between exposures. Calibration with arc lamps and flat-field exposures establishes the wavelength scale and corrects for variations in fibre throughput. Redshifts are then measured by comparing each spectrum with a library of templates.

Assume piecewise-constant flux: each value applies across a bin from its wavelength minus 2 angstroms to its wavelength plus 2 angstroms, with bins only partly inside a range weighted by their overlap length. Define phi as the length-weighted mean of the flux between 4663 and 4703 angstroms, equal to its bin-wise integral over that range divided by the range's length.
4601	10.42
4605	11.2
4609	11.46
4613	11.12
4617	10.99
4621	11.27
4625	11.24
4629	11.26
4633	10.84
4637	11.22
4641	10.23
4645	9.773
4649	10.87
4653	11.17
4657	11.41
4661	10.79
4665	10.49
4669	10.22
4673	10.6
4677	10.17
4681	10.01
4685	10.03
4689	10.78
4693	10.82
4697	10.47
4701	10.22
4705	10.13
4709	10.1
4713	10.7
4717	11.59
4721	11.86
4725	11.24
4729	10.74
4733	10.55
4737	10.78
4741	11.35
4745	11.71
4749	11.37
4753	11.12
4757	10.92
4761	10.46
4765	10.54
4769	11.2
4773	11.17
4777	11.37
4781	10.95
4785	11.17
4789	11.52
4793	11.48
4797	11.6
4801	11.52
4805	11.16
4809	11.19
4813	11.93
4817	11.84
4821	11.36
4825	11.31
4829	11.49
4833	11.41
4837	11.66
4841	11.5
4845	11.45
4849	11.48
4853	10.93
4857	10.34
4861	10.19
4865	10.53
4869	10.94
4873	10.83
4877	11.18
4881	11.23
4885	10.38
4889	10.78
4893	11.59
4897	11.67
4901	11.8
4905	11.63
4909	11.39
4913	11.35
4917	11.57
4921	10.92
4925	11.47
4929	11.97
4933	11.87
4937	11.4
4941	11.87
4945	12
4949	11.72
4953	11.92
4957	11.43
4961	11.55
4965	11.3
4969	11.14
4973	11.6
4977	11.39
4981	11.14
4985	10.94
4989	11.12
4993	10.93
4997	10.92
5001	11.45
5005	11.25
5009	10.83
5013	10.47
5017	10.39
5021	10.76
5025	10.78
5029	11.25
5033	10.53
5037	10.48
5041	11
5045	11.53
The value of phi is 10.4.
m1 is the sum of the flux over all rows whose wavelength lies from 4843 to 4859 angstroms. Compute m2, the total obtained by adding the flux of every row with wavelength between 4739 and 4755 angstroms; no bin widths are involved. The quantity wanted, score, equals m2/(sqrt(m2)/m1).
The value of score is 298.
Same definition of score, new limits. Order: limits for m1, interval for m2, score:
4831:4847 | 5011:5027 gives 300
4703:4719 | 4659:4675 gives 276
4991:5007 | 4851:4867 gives 289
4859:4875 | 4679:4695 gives 274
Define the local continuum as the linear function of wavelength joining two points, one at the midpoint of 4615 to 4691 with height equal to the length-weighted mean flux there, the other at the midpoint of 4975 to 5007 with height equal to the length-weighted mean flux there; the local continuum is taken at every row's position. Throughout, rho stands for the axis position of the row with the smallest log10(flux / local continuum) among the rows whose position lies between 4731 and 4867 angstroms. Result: 4861 angstroms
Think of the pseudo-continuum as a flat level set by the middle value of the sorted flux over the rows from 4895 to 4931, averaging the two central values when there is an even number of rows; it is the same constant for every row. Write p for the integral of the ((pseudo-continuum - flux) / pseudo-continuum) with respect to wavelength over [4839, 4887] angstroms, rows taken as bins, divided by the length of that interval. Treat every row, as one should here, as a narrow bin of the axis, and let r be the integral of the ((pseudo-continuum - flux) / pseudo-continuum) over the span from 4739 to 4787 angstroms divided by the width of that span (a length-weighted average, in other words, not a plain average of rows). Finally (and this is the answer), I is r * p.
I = 0.002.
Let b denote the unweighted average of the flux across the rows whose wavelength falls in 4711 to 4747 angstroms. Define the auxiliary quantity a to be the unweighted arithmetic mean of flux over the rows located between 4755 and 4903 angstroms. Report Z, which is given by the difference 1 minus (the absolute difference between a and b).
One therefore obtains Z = 0.98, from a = 11.2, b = 11.2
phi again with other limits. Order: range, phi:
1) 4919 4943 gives 11.6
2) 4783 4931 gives 11.3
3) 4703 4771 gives 11.0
